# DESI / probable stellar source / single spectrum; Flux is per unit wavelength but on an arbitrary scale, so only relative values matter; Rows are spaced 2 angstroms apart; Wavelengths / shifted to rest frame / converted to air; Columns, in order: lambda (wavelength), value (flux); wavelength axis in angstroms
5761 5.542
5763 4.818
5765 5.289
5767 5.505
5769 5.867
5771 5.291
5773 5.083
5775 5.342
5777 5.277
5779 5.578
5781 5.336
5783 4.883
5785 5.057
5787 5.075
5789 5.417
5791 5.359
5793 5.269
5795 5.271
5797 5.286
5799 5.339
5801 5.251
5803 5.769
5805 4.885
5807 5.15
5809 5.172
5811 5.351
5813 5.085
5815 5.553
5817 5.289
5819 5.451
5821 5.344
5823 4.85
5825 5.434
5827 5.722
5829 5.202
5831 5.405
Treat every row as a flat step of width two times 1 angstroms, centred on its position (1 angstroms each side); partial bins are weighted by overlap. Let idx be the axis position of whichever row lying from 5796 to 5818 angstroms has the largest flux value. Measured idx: 5803 angstroms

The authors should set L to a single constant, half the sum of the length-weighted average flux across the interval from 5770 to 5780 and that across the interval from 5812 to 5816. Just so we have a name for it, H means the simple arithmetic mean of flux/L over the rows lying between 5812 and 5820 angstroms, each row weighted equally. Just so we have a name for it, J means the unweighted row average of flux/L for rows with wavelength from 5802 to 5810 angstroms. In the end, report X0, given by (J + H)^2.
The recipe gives 3.97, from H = 1.005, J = 0.99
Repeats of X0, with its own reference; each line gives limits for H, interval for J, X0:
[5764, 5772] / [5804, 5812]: 4.00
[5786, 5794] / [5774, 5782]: 4.02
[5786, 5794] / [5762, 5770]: 4.01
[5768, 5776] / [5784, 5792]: 3.99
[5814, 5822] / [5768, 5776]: 4.13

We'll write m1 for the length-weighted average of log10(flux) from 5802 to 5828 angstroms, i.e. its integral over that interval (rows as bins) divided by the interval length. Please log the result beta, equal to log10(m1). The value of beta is -0.140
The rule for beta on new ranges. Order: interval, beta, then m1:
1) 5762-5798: -0.141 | 0.722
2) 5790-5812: -0.141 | 0.722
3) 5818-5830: -0.139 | 0.726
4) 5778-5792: -0.143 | 0.719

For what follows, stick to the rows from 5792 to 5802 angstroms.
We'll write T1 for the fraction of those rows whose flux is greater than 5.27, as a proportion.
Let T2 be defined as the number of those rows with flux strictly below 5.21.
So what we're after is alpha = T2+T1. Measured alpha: 0.6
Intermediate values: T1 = 0.6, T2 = 0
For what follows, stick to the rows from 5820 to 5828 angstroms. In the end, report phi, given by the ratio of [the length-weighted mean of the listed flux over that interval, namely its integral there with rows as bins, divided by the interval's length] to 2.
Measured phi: 2.67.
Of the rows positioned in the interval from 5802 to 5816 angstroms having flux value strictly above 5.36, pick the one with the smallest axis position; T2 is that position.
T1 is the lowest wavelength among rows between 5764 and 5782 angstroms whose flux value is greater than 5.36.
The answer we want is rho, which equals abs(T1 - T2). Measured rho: 36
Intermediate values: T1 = 5767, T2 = 5803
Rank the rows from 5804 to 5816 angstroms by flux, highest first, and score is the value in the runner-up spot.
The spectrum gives 5.351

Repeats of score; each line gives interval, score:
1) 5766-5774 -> 5.505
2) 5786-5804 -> 5.417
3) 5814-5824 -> 5.451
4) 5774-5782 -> 5.342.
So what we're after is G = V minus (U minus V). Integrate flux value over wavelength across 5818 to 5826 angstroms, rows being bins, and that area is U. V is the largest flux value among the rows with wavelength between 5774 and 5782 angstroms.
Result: -31.0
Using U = 42.16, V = 5.578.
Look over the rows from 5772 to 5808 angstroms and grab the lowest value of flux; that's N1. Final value 4.883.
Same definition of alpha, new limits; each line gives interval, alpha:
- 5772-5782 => 1.8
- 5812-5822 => 1.8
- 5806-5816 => 3.4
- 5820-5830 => 2.6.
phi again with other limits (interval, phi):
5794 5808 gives 2.64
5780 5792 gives 2.59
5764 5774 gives 2.70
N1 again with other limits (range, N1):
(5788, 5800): 5.269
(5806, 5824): 4.85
